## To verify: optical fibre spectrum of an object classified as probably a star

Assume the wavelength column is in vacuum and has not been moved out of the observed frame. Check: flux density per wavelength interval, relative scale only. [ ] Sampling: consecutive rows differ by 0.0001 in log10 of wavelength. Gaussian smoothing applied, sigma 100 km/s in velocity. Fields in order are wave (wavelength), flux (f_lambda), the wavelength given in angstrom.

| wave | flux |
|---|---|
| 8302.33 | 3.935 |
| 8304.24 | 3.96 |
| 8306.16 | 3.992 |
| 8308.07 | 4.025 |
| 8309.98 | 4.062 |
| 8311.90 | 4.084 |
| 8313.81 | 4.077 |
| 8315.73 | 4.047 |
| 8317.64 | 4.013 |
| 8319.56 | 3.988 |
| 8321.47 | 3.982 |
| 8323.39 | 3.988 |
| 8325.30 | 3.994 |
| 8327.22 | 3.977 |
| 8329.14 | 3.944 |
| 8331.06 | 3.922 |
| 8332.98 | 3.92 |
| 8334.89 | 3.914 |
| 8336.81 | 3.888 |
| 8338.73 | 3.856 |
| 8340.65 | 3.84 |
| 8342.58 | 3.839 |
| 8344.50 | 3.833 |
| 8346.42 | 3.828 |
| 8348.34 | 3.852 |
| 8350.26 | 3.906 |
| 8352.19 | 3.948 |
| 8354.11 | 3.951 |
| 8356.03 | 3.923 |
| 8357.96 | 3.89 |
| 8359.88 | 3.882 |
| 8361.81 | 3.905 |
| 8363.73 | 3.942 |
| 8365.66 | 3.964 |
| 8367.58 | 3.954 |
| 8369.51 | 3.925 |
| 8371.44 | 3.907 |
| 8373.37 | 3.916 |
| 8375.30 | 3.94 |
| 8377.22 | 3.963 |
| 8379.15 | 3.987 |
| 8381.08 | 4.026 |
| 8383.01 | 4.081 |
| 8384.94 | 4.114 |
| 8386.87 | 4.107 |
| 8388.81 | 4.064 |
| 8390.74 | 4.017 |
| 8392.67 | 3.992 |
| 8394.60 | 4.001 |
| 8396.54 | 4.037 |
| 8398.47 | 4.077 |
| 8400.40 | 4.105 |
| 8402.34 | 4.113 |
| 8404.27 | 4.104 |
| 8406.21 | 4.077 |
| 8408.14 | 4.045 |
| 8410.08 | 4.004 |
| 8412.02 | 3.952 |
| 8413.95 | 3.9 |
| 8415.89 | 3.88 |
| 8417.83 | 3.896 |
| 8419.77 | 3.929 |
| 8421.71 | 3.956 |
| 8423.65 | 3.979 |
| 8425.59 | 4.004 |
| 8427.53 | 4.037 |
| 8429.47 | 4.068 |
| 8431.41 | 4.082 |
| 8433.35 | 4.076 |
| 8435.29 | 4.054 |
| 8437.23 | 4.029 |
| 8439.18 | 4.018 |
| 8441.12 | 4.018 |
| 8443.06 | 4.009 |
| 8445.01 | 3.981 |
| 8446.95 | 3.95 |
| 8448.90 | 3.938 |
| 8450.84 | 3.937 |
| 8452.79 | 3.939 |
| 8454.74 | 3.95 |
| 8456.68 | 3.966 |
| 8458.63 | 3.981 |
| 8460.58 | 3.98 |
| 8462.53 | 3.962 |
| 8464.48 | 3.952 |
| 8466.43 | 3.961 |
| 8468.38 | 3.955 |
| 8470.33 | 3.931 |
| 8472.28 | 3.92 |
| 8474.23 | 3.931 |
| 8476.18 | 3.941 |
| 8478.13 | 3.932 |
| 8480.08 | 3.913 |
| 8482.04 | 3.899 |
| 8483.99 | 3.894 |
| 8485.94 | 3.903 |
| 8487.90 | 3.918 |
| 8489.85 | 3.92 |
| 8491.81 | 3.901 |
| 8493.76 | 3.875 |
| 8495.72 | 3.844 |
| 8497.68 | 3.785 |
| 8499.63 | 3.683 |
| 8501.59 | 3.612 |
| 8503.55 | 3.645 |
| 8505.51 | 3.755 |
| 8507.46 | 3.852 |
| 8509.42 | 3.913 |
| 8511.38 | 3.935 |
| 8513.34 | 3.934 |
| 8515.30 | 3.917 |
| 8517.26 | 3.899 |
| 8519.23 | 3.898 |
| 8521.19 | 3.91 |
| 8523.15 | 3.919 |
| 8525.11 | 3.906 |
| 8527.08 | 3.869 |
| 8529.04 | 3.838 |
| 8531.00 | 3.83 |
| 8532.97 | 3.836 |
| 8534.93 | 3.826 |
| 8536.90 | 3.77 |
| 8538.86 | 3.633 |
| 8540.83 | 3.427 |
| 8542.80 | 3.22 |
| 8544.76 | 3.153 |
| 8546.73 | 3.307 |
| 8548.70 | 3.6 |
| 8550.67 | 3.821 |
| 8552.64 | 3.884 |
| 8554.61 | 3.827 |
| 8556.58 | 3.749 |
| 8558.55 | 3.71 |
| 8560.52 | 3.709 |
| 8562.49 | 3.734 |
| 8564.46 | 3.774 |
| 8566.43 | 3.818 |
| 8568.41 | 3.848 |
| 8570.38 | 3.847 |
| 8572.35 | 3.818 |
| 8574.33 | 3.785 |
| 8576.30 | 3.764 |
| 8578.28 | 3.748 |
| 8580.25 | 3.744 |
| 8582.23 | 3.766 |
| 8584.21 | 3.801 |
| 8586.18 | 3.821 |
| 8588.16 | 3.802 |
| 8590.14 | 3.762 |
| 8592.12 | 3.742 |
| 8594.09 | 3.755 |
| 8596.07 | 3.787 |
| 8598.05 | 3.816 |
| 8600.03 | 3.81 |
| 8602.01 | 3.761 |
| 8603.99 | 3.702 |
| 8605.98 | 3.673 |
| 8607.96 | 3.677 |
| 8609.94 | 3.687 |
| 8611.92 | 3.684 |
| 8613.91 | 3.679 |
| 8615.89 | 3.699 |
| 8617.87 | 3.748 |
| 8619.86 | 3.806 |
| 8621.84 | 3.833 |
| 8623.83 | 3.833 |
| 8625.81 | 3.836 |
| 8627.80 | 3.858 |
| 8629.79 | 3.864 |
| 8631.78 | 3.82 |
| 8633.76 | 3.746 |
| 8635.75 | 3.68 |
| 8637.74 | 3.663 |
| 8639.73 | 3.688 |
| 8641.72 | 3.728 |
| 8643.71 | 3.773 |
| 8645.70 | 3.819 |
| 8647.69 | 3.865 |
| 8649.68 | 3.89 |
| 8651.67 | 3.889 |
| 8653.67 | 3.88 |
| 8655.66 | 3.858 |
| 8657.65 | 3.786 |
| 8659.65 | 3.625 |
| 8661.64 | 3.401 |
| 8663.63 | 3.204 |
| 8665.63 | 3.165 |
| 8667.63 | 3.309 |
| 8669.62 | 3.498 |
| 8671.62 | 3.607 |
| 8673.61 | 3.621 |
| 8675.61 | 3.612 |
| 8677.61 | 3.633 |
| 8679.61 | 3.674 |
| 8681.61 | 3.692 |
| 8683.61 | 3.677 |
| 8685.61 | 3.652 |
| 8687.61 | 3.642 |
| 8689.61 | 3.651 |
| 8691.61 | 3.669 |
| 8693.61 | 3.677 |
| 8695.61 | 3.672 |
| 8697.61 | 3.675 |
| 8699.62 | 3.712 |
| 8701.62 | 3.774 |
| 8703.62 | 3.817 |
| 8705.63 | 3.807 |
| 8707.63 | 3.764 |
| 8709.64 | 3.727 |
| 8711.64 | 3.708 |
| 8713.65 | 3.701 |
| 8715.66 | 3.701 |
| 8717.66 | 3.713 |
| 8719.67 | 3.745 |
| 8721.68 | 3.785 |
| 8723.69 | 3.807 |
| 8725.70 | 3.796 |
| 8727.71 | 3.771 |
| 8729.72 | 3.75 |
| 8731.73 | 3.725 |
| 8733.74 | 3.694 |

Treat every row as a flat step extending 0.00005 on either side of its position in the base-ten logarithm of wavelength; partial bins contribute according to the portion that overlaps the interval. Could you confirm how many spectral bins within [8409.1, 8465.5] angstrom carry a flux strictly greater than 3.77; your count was 29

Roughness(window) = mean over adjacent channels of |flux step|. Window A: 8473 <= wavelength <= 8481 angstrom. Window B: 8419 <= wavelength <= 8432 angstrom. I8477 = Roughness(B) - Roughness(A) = 0.013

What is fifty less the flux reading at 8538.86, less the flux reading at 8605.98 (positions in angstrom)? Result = 42.7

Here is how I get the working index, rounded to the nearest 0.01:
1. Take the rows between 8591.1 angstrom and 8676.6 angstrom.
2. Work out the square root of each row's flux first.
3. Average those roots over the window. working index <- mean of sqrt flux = 1.92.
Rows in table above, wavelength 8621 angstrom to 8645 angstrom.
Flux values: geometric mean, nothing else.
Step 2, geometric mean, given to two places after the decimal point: 3.78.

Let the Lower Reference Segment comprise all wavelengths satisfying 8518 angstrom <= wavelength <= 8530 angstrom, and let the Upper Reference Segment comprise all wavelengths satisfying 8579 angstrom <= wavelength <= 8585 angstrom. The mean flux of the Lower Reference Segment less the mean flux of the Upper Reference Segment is 0.12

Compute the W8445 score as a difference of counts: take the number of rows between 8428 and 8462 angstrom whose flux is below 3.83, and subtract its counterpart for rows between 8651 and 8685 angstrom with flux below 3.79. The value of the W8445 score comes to -14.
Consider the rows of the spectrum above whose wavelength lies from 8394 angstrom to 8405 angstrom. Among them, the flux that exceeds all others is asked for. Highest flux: 4.113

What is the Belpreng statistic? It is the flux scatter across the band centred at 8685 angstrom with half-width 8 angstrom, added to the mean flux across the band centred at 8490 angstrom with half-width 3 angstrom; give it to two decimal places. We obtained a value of 3.93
